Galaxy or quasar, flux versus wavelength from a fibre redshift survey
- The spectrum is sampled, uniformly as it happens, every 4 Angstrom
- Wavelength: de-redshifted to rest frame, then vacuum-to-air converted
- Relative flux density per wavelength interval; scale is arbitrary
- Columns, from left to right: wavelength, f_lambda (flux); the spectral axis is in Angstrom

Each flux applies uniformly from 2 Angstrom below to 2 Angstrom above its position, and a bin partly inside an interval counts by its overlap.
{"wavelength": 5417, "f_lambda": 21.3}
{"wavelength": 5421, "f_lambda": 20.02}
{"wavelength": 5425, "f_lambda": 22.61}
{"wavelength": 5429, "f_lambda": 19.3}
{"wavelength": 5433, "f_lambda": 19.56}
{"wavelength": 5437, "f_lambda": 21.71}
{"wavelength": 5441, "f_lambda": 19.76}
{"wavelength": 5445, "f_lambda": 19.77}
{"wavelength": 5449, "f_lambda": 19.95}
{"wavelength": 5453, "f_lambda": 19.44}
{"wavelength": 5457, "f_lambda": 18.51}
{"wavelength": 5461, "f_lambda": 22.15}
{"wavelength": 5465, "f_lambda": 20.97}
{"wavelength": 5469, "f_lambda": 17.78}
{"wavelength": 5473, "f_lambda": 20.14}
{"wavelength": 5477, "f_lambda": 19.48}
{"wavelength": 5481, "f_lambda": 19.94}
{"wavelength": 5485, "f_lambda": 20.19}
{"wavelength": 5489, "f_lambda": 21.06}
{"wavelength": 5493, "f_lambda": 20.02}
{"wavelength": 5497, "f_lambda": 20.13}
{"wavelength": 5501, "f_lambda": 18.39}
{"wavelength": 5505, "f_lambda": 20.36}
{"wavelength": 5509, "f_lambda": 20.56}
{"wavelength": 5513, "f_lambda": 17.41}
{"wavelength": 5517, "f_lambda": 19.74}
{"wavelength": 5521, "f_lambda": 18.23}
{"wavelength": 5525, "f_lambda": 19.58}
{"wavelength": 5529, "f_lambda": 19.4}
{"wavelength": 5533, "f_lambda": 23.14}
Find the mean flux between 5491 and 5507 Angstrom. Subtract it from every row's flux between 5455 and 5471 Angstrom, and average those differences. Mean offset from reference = 0.13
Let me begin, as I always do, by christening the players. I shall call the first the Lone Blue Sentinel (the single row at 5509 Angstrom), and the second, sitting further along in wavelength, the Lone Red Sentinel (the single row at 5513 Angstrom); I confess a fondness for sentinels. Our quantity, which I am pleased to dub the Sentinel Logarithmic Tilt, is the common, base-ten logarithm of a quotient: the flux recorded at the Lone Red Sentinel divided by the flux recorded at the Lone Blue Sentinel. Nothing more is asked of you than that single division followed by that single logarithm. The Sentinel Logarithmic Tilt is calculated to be -0.072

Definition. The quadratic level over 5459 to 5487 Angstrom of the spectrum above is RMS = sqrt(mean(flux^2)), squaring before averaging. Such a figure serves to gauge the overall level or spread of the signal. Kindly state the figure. 20.1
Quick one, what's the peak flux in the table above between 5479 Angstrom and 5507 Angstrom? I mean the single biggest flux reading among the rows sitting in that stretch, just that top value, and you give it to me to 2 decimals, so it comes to 21.06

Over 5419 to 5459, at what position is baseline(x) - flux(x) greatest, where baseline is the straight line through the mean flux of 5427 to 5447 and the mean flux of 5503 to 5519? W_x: 5457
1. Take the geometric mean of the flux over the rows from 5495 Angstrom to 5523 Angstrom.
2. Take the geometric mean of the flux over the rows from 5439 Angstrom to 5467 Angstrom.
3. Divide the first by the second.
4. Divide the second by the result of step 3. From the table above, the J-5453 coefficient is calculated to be 20.91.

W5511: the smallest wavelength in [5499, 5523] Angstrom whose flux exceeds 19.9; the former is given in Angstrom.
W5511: 5505 Angstrom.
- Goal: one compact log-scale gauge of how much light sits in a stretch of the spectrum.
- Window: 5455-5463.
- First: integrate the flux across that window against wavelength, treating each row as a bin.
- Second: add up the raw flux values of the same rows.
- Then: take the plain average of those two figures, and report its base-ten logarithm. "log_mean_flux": 2.01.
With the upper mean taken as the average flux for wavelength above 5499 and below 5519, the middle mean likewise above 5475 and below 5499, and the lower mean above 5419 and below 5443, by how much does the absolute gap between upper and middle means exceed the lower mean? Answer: -19.6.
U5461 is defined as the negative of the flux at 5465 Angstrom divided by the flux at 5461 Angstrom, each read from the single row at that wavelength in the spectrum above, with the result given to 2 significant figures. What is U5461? -0.95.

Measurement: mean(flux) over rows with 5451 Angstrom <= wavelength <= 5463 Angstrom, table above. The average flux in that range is 20.0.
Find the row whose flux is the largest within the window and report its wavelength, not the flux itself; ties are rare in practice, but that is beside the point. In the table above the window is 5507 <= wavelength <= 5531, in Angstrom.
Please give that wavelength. 5509 Angstrom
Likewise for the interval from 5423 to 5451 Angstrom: 5425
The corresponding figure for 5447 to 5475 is 5461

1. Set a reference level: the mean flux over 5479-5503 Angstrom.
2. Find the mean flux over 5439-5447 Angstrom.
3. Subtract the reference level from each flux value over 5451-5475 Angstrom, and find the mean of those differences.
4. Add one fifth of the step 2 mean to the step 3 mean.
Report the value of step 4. 3.8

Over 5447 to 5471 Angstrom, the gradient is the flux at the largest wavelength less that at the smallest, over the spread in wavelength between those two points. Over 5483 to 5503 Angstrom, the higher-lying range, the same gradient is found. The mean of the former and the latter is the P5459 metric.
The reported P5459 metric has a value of -0.11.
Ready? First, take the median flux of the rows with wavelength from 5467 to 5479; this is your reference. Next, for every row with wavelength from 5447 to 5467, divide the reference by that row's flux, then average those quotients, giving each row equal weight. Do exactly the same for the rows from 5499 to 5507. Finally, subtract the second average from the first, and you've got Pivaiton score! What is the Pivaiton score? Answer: -0.040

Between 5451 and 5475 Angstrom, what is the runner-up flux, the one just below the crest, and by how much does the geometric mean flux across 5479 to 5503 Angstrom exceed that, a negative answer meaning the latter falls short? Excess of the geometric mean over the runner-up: -1.0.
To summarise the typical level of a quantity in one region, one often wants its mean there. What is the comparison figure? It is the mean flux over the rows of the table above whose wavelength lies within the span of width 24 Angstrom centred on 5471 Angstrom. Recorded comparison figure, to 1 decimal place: 20.1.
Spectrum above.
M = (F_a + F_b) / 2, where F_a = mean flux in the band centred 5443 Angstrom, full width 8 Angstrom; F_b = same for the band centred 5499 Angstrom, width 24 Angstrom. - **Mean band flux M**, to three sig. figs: 19.9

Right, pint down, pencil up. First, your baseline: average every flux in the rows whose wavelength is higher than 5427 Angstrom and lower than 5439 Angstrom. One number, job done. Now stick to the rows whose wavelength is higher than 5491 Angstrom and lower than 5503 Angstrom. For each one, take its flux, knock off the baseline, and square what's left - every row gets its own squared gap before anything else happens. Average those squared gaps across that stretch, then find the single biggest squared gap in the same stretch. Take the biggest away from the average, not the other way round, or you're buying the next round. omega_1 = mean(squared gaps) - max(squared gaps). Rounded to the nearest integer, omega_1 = -2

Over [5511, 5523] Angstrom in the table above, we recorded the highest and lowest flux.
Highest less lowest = 2.3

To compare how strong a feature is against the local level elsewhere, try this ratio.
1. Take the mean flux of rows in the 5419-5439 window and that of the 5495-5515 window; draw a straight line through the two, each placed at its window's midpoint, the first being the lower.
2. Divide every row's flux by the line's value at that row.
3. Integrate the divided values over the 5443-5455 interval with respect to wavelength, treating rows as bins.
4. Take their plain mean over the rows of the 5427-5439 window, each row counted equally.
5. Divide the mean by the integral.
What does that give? 0.0842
